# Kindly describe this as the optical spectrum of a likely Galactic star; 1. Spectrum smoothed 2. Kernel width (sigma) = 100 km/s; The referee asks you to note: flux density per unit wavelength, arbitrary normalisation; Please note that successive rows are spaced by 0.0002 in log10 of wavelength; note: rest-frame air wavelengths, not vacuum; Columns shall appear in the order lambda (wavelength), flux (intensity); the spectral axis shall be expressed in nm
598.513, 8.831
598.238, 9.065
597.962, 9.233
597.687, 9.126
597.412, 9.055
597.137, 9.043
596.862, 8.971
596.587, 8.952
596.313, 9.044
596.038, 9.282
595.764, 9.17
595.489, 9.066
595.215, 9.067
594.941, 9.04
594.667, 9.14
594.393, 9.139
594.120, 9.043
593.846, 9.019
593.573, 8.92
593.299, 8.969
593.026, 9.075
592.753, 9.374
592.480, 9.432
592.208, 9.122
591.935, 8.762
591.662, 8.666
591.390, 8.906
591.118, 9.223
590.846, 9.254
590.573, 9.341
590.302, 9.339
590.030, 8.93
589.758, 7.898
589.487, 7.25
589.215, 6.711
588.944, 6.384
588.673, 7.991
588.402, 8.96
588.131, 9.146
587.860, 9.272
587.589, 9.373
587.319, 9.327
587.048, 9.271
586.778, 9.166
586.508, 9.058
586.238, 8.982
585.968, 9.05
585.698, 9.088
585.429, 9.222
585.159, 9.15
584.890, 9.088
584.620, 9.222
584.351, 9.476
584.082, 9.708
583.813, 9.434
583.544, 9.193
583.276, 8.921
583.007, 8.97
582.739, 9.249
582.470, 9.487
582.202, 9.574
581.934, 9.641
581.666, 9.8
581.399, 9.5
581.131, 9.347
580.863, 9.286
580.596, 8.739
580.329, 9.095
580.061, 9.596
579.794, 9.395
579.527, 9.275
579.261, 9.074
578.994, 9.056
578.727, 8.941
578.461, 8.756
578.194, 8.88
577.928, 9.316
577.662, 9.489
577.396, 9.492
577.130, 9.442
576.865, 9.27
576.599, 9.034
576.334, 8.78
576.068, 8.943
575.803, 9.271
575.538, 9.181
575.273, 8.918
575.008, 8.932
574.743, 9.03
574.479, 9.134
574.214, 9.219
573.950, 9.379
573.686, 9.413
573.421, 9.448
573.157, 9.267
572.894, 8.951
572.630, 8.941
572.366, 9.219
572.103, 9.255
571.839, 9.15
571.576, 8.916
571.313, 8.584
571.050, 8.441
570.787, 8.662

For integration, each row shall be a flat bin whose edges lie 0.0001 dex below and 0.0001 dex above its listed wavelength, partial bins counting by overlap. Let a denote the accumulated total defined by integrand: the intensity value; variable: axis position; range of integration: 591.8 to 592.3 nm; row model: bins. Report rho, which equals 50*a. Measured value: 223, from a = 4.46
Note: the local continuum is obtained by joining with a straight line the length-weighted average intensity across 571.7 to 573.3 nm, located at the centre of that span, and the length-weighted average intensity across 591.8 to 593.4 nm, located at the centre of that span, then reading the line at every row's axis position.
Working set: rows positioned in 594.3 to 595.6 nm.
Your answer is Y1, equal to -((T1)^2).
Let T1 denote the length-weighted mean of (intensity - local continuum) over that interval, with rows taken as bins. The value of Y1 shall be 0.00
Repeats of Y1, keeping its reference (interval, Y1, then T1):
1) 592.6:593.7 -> 0.00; 0.0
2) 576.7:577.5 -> -0.06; 0.3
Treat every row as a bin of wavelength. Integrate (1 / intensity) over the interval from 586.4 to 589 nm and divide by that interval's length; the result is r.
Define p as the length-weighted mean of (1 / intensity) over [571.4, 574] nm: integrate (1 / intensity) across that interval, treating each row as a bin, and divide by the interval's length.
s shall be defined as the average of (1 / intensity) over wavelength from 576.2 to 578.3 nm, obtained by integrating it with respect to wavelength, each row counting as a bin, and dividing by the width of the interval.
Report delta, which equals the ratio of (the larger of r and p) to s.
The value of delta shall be 1.05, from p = 0.109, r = 0.114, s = 0.109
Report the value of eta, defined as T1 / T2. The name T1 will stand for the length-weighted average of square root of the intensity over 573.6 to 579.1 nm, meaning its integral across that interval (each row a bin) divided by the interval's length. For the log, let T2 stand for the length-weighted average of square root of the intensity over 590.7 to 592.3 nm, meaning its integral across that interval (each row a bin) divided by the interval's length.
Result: 1.01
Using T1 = 3.02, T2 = 3.00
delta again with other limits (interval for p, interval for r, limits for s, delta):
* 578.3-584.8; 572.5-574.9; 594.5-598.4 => 0.99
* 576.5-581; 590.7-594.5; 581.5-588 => 1.02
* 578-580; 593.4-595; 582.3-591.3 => 0.98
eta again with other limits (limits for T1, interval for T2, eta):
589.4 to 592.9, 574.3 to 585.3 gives 0.98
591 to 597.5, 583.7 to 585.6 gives 0.99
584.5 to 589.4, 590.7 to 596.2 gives 0.98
